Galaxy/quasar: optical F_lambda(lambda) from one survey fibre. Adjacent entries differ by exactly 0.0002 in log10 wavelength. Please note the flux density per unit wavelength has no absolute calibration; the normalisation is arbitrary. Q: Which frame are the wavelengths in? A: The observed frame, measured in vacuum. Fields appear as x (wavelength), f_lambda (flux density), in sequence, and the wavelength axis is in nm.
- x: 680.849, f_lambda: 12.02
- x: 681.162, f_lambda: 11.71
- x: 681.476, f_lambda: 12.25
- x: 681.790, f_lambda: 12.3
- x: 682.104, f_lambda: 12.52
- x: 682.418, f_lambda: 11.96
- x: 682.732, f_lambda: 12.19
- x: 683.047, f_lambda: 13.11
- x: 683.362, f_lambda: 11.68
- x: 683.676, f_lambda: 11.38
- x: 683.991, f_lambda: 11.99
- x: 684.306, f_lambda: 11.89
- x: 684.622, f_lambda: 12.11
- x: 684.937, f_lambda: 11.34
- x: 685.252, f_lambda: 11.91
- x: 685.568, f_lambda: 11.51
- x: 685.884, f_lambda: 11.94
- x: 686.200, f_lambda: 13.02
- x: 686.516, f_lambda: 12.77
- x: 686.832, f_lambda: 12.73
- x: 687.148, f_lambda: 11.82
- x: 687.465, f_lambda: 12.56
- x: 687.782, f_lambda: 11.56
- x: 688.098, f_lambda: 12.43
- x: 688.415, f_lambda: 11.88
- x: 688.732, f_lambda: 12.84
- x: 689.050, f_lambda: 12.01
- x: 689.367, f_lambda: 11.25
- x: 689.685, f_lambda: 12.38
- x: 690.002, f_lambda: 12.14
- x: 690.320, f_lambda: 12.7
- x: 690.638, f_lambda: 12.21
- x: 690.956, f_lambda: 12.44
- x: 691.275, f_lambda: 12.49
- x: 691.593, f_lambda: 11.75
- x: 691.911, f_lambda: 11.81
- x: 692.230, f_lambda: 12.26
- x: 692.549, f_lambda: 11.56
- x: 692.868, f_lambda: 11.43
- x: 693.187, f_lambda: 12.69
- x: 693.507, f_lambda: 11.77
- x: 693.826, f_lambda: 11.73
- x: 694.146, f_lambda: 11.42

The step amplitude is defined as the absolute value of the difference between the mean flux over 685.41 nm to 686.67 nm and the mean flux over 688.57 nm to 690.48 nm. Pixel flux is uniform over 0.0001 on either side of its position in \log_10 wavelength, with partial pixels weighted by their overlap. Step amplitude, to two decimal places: 0.09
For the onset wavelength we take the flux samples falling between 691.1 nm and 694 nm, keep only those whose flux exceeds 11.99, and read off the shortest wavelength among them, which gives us 691.275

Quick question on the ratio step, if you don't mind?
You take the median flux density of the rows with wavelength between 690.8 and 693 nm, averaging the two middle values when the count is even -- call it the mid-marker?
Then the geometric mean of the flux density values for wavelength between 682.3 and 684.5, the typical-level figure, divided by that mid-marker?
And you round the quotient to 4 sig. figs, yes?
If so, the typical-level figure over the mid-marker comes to 1.018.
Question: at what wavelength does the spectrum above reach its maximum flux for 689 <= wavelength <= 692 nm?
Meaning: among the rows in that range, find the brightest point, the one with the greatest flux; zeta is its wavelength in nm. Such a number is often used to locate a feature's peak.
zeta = 690.320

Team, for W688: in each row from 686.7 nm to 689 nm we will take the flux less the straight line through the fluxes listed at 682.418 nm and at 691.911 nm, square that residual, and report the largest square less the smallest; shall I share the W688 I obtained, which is 1.0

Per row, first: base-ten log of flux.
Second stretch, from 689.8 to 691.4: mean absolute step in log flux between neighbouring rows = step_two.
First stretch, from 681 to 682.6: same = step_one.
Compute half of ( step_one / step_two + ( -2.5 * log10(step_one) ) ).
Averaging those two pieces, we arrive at 2.92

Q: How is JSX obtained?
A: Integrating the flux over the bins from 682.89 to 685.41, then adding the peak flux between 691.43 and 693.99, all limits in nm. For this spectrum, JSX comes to 42.75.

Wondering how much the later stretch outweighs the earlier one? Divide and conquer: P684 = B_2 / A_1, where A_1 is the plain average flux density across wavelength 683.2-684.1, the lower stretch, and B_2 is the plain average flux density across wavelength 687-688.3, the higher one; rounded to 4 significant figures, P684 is 1.035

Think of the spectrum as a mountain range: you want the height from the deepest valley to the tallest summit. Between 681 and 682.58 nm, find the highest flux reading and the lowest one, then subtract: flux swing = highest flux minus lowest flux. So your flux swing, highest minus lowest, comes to 0.81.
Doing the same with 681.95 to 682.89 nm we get 0.56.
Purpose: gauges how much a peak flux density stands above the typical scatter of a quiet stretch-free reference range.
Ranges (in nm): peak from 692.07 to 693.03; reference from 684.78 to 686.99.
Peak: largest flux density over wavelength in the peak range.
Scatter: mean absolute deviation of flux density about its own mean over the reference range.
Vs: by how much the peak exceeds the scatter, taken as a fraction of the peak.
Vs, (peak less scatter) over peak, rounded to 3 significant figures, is 0.953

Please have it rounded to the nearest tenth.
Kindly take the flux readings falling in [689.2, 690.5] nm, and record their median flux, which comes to 12.3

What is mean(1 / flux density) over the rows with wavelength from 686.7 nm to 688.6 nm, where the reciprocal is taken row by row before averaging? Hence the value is 0.0823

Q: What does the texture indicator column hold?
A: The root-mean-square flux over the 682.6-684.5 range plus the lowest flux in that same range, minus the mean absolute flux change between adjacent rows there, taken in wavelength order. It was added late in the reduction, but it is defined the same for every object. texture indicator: 22.8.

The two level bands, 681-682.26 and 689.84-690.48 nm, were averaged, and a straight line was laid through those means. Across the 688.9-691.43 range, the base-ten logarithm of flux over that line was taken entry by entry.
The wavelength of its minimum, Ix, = 689.367 nm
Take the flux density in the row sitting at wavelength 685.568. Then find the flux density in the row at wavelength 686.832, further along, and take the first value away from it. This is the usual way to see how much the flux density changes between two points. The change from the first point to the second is 1.2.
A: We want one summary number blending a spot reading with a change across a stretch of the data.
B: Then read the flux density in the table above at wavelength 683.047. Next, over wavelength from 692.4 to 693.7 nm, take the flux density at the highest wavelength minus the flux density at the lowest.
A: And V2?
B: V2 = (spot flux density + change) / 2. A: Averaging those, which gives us 6.7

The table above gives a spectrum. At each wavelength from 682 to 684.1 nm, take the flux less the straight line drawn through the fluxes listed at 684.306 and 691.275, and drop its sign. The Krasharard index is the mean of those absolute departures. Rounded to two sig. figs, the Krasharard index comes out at 0.50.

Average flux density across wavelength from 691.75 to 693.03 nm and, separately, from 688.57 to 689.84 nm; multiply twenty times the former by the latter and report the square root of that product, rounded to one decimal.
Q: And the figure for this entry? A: 53.4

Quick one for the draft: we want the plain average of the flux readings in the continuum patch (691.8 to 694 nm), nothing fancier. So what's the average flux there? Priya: 11.9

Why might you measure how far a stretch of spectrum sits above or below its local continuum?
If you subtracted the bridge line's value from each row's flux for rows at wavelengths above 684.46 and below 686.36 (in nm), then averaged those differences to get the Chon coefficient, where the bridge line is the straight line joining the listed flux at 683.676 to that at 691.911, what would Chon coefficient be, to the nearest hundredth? 0.50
